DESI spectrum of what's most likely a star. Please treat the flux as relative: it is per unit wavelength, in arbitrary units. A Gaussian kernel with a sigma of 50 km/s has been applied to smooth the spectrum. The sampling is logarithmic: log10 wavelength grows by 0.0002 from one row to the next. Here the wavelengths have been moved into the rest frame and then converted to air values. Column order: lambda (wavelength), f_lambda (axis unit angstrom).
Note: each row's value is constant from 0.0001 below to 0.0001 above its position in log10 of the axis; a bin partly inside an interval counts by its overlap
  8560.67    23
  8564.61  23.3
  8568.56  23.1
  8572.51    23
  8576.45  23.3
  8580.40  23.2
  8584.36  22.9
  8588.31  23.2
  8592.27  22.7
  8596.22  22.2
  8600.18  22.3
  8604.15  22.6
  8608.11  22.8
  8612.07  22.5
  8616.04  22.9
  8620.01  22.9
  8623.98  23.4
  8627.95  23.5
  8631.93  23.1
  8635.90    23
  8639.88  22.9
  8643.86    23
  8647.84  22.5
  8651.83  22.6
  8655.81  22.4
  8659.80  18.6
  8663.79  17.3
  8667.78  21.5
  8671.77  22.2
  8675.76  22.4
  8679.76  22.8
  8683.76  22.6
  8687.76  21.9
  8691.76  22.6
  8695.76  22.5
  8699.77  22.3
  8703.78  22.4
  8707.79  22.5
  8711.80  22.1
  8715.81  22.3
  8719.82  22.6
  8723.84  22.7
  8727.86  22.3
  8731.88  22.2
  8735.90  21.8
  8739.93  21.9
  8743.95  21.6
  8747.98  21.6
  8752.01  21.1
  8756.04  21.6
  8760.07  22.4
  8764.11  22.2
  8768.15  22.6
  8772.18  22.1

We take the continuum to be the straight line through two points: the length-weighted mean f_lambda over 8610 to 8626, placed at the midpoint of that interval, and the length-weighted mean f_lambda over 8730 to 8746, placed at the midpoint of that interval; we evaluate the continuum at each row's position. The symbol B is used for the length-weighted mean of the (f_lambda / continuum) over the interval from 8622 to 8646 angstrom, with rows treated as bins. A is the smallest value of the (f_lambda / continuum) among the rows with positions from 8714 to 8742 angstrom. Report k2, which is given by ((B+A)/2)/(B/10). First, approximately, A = 1.00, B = 1.02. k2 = 9.9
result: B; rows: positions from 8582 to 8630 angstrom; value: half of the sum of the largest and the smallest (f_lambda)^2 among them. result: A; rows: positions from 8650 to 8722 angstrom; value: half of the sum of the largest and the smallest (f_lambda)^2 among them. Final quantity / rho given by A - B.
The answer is -113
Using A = 410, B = 523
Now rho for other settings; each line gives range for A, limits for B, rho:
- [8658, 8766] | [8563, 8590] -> -124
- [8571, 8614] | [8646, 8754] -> 108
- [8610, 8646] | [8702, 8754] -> 49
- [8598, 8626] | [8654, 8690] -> 113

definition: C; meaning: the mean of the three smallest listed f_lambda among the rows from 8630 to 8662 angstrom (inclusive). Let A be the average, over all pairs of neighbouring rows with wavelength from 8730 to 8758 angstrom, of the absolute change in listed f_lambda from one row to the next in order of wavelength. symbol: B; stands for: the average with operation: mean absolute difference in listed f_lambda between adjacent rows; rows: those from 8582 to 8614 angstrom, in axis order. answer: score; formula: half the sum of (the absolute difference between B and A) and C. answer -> 10.6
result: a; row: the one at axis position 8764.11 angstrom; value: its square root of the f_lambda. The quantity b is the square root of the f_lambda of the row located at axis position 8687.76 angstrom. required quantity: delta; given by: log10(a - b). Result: -1.5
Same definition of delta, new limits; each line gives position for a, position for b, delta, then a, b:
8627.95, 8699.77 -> -0.9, 4.85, 4.722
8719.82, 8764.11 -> -1.4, 4.75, 4.712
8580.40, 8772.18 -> -0.9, 4.82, 4.701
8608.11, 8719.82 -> -1.7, 4.77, 4.754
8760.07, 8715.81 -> -2.0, 4.73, 4.722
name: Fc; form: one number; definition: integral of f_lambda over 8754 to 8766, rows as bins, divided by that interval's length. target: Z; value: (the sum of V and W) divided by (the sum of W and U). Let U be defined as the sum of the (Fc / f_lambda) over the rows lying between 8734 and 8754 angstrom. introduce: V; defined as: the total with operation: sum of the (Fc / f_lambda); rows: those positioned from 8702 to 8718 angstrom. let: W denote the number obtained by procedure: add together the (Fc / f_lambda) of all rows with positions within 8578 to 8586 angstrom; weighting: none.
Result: 0.84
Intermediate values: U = 5.1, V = 4.0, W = 1.9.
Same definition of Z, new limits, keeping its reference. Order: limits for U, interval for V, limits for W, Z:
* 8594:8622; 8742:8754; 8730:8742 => 0.62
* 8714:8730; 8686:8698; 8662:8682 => 0.90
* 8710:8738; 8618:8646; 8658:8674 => 0.98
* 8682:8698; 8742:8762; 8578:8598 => 1.13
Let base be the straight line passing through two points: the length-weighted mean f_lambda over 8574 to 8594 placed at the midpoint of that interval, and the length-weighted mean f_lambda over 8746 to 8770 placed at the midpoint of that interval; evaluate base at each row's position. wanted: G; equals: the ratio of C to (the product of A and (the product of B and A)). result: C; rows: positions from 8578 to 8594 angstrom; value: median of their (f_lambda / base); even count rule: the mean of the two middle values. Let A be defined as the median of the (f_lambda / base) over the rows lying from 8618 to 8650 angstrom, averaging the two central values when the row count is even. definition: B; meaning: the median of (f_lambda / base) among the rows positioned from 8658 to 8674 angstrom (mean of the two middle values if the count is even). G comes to 1.09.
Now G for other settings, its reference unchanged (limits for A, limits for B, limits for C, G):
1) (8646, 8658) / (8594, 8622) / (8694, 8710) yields 1.03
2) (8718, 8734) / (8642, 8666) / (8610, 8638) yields 0.99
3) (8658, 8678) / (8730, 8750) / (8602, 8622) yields 1.10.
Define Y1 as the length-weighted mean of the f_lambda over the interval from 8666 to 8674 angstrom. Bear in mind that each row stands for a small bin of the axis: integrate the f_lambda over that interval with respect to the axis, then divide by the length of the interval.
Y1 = 21.89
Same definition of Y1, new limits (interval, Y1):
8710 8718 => 22.23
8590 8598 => 22.49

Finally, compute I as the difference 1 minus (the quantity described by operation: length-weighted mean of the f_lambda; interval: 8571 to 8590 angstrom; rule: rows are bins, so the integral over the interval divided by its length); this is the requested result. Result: -22.1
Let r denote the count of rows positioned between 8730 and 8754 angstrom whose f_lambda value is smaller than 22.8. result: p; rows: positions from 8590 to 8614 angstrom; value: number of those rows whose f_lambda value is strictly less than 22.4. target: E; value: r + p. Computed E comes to 8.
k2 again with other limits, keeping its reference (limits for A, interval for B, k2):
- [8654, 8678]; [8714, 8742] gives 8.8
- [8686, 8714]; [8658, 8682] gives 10.3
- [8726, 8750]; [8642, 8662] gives 10.1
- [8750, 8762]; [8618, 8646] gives 9.8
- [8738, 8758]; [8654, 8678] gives 10.3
